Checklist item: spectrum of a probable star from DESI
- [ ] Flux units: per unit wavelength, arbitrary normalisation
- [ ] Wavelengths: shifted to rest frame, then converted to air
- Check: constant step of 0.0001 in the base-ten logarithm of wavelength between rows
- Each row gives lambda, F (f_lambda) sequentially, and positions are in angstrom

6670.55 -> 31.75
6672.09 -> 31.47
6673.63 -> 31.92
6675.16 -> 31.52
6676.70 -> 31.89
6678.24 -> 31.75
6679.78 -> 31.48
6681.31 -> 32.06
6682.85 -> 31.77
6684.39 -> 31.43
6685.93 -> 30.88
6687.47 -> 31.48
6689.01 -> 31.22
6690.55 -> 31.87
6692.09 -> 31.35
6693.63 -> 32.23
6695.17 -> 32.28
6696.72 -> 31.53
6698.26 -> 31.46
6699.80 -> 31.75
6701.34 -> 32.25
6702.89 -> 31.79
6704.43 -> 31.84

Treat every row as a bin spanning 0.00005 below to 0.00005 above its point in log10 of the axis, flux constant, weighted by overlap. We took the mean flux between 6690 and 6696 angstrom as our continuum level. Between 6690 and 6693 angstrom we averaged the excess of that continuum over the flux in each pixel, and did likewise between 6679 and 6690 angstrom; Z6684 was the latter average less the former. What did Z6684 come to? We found 0.14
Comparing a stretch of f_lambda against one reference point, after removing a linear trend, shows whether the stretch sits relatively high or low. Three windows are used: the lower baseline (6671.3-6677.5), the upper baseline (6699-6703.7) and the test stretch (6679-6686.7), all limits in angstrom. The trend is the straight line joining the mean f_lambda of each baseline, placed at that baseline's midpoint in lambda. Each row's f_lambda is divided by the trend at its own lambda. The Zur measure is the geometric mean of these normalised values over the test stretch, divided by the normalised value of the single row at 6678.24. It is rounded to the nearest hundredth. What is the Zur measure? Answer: 0.99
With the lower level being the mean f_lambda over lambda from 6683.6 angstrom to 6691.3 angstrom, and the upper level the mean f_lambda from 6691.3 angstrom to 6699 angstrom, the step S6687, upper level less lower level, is 0.39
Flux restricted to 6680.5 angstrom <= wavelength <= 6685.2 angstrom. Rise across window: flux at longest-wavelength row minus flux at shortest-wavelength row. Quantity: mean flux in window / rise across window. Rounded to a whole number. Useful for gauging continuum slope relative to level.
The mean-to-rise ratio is -50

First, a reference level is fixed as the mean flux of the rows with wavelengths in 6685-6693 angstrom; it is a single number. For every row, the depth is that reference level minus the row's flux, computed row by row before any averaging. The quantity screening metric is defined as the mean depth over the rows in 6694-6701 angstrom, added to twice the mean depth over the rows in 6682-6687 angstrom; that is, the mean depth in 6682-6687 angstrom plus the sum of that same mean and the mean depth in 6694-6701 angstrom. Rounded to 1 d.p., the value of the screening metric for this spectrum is -0.4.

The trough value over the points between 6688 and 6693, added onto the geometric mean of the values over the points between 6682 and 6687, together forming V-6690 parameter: 62.6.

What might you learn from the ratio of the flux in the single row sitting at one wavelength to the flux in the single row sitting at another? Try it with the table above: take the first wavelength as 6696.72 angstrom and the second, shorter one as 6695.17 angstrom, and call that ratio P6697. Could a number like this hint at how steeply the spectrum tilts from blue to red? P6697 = 0.98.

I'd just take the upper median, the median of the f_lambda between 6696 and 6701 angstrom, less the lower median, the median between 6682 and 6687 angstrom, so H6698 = 0.1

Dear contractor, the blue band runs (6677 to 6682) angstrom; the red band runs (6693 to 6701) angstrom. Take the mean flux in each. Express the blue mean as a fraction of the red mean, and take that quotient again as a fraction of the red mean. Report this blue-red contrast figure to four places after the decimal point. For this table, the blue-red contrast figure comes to 0.0313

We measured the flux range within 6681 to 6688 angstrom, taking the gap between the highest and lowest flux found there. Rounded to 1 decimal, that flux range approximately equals 1.2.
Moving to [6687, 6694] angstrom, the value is 1.0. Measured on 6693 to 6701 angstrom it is 0.8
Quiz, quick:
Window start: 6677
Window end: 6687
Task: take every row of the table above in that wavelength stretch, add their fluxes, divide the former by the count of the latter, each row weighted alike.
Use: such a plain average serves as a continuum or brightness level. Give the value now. 31.6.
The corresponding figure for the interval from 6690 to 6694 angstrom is 31.8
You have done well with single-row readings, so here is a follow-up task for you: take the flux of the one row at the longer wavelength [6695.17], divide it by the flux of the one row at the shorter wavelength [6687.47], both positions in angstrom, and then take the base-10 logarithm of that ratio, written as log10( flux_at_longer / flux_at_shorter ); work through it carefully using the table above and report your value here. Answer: 0.011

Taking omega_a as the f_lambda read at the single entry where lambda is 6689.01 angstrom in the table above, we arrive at 31.22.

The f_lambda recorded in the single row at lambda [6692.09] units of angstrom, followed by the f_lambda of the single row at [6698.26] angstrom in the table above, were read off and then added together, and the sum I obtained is 62.8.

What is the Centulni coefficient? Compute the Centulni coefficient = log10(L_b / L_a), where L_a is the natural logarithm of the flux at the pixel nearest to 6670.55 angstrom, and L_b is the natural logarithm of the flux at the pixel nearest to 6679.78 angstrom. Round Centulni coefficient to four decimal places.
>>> -0.0011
